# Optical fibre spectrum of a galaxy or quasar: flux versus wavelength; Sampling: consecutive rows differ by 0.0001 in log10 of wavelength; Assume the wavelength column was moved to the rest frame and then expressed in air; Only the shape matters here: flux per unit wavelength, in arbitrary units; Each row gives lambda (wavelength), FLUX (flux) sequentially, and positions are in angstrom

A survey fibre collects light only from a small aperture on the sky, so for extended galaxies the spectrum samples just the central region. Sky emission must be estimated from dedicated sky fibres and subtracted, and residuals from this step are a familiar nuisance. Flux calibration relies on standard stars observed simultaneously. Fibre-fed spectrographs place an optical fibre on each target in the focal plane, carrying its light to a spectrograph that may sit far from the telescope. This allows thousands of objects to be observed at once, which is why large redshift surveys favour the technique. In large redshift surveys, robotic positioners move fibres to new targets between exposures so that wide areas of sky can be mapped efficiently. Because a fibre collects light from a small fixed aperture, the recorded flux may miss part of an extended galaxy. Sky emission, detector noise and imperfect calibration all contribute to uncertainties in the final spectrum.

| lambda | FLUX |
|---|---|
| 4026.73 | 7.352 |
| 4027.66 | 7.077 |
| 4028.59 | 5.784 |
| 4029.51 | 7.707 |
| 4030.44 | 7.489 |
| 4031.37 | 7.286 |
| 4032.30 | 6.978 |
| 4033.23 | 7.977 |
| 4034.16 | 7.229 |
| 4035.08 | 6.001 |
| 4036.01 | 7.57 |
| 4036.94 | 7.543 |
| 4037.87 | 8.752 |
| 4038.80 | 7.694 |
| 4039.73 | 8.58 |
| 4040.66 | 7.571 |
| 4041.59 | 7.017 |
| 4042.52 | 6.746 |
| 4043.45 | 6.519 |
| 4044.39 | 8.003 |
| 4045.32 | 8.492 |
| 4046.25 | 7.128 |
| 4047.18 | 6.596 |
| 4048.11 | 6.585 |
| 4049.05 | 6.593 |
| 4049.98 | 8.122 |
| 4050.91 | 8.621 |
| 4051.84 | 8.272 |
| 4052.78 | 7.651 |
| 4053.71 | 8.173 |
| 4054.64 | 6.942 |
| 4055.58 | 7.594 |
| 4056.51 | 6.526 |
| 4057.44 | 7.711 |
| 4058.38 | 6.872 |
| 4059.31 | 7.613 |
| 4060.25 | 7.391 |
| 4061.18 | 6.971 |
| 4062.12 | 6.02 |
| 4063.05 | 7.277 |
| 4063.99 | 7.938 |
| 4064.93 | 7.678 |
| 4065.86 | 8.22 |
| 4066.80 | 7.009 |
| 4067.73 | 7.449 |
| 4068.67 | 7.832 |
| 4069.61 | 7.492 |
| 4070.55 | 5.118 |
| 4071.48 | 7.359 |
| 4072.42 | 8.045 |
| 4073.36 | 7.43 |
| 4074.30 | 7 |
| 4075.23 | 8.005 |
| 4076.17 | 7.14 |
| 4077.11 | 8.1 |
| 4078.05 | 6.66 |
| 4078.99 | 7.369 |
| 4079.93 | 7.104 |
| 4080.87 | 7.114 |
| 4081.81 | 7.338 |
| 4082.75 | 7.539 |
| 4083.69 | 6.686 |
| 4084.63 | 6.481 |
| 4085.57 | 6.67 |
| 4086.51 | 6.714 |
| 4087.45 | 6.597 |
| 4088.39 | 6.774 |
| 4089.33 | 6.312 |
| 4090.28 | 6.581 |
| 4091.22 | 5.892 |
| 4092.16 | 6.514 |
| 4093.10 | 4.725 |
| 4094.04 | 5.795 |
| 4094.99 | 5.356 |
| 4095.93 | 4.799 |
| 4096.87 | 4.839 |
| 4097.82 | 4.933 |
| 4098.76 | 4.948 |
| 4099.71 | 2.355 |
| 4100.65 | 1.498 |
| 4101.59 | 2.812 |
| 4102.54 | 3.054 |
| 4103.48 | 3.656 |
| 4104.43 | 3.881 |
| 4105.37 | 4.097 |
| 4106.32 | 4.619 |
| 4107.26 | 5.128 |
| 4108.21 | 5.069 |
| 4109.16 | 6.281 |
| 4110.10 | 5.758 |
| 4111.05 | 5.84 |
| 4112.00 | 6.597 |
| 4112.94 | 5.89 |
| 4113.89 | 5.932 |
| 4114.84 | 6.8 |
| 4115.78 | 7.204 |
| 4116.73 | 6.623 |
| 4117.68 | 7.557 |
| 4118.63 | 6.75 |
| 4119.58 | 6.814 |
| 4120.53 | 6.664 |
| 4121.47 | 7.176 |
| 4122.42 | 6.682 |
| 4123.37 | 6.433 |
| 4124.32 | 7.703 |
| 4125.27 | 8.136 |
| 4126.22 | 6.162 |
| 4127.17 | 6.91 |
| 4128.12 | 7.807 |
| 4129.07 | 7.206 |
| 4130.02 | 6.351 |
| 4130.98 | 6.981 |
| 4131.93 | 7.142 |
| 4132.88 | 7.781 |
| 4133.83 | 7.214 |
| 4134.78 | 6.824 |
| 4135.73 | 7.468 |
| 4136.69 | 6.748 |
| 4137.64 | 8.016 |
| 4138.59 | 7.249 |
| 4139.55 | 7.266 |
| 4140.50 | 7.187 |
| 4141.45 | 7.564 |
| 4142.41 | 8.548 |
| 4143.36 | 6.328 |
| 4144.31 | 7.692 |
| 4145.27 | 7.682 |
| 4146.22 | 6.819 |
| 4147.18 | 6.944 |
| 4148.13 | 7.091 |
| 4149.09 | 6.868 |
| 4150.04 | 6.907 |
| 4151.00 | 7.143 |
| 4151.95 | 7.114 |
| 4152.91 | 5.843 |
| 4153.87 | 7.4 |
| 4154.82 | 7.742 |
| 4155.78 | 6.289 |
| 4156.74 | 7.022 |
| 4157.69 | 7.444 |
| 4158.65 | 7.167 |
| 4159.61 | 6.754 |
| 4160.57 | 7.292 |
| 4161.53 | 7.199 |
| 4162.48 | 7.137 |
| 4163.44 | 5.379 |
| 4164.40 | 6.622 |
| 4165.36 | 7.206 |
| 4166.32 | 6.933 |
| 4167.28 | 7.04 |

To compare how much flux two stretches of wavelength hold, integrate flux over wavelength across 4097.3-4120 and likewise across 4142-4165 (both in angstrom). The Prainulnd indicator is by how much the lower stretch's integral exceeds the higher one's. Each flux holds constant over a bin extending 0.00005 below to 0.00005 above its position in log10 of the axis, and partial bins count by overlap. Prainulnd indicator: -44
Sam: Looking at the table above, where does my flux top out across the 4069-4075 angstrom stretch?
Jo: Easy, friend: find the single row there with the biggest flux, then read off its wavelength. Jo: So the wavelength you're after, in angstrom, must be 4072.42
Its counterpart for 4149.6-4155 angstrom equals 4154.82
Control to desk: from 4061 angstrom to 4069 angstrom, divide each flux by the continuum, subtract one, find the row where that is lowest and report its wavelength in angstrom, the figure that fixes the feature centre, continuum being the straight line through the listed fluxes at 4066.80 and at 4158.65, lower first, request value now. 4062.12 angstrom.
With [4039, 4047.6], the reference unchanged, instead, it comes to 4043.45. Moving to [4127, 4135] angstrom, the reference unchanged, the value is 4130.02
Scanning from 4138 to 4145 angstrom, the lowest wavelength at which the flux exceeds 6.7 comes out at 4138.59 angstrom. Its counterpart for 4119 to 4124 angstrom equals 4119.58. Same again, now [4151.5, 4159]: 4151.95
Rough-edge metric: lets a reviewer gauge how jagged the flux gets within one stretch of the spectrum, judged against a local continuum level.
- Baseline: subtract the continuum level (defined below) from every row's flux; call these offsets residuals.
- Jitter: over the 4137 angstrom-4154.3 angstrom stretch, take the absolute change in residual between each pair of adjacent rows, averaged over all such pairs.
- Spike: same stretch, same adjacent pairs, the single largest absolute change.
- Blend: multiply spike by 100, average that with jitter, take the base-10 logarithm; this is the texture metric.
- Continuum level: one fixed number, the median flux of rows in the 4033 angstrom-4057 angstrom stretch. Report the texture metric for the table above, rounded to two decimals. 2.05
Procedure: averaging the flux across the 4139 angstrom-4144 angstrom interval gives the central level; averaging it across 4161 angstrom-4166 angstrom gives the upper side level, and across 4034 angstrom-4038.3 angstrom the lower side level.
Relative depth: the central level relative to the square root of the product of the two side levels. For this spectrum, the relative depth 1.05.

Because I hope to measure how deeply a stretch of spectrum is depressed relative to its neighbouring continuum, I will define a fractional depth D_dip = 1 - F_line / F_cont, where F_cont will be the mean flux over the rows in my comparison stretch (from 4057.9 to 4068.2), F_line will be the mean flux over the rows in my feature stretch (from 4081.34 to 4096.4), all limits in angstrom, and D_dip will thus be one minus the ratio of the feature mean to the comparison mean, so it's 0.1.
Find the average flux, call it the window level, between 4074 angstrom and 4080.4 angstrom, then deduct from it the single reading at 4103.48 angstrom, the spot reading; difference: 3.7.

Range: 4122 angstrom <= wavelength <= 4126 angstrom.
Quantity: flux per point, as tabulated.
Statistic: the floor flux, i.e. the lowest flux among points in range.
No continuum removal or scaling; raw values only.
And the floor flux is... 6.433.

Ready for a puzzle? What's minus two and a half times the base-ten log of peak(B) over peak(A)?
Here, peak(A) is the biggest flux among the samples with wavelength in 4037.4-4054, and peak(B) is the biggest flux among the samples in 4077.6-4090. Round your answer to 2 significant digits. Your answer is 0.16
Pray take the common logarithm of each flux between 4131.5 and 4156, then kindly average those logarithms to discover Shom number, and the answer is 0.86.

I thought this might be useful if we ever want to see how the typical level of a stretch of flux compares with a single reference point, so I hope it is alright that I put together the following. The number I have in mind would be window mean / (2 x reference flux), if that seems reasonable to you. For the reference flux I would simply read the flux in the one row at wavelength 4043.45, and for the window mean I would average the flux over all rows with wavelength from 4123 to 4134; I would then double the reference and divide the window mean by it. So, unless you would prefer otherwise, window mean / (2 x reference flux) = 0.55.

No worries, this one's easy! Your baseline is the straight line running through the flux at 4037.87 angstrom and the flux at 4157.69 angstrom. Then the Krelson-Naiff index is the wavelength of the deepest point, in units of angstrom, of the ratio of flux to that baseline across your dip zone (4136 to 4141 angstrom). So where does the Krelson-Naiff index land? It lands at 4136.69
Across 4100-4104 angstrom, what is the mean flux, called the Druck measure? 2.8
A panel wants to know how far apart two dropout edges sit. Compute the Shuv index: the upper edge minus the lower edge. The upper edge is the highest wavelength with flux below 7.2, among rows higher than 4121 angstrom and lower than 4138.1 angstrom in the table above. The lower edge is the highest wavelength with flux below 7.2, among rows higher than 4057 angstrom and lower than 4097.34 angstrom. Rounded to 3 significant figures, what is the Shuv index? 39.8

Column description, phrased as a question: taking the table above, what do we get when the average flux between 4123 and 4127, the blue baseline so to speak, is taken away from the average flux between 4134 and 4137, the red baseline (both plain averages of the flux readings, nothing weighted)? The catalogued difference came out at -0.1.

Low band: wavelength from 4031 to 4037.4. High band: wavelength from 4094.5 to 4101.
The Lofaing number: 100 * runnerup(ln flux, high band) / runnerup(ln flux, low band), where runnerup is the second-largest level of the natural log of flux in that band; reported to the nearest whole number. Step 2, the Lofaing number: 79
